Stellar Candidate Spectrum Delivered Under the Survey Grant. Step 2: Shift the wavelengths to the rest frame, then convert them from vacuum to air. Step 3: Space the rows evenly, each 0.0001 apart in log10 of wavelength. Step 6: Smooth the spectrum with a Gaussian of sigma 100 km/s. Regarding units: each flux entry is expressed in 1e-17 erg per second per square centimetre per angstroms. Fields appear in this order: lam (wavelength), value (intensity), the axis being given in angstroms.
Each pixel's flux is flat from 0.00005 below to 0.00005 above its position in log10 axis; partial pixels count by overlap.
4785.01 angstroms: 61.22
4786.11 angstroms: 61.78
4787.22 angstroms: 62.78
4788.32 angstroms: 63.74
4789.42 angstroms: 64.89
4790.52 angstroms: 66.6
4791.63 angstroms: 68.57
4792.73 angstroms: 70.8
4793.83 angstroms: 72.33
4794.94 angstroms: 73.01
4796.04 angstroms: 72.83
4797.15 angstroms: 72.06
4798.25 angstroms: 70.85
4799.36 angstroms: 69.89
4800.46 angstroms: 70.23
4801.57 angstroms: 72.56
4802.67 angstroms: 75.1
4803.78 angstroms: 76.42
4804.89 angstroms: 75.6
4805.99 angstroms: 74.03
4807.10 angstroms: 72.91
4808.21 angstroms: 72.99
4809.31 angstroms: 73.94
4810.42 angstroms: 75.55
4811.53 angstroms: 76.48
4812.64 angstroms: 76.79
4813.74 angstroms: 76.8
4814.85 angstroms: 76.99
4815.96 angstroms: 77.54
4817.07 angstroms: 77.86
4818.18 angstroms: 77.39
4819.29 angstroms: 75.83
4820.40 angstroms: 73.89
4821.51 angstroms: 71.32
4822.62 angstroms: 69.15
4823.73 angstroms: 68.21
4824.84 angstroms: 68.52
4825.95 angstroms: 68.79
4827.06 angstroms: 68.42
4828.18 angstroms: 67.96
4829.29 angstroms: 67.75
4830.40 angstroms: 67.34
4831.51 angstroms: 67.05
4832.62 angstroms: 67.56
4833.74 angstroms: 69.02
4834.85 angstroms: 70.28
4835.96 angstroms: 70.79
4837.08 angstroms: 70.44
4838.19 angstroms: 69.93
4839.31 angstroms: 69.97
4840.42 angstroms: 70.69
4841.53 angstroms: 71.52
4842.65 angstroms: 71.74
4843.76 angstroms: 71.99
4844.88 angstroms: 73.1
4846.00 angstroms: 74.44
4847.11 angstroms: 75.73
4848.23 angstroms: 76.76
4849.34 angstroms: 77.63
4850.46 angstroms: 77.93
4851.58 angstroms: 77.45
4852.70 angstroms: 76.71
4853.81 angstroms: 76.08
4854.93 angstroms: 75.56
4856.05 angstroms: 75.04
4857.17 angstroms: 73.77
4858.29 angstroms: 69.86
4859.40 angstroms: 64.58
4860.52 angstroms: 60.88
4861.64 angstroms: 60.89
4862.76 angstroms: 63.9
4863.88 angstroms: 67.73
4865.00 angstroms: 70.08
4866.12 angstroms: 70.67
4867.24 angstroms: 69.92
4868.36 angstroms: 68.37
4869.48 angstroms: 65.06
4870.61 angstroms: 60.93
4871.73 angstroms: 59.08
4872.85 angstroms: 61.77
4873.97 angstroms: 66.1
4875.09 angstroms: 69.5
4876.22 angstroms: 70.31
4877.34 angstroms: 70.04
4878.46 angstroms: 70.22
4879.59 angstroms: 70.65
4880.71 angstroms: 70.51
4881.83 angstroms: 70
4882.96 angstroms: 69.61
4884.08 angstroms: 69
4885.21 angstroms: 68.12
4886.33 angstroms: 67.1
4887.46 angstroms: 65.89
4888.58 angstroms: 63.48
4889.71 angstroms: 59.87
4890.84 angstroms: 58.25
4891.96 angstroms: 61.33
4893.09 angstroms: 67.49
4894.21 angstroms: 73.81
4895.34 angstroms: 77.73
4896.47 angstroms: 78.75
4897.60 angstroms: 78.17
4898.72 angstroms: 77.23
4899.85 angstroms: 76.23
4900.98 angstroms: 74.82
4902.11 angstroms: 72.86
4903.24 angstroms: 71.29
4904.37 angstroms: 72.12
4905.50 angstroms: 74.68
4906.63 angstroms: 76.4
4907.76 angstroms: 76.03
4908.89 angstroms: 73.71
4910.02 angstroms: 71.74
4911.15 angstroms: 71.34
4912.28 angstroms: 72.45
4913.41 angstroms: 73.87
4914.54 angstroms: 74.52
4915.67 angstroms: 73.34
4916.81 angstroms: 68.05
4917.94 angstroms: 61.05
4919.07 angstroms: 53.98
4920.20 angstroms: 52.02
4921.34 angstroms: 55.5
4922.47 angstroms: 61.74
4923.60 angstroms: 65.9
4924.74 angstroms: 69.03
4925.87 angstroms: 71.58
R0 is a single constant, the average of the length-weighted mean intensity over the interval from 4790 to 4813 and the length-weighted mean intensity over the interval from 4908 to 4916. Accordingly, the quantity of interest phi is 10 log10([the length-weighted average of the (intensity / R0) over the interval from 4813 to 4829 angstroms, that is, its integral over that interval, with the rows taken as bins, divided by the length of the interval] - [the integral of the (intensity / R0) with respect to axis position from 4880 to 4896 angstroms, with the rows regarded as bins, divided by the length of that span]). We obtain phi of -11.4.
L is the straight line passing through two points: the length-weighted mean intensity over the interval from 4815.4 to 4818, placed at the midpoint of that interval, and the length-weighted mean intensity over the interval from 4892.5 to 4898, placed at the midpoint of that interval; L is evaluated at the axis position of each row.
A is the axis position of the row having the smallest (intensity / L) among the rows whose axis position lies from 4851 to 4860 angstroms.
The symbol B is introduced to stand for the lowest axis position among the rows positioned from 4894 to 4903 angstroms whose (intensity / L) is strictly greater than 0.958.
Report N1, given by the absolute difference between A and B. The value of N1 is 34.8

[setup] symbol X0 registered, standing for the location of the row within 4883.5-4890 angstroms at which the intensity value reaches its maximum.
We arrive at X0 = 4884.08 angstroms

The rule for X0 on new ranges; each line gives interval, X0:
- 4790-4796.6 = 4794.94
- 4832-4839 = 4835.96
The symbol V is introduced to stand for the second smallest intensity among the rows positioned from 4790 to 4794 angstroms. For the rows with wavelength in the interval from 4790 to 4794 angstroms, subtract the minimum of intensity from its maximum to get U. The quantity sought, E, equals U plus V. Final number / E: 74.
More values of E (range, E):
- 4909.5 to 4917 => 78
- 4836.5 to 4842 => 72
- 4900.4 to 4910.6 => 77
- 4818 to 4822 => 80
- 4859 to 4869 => 71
